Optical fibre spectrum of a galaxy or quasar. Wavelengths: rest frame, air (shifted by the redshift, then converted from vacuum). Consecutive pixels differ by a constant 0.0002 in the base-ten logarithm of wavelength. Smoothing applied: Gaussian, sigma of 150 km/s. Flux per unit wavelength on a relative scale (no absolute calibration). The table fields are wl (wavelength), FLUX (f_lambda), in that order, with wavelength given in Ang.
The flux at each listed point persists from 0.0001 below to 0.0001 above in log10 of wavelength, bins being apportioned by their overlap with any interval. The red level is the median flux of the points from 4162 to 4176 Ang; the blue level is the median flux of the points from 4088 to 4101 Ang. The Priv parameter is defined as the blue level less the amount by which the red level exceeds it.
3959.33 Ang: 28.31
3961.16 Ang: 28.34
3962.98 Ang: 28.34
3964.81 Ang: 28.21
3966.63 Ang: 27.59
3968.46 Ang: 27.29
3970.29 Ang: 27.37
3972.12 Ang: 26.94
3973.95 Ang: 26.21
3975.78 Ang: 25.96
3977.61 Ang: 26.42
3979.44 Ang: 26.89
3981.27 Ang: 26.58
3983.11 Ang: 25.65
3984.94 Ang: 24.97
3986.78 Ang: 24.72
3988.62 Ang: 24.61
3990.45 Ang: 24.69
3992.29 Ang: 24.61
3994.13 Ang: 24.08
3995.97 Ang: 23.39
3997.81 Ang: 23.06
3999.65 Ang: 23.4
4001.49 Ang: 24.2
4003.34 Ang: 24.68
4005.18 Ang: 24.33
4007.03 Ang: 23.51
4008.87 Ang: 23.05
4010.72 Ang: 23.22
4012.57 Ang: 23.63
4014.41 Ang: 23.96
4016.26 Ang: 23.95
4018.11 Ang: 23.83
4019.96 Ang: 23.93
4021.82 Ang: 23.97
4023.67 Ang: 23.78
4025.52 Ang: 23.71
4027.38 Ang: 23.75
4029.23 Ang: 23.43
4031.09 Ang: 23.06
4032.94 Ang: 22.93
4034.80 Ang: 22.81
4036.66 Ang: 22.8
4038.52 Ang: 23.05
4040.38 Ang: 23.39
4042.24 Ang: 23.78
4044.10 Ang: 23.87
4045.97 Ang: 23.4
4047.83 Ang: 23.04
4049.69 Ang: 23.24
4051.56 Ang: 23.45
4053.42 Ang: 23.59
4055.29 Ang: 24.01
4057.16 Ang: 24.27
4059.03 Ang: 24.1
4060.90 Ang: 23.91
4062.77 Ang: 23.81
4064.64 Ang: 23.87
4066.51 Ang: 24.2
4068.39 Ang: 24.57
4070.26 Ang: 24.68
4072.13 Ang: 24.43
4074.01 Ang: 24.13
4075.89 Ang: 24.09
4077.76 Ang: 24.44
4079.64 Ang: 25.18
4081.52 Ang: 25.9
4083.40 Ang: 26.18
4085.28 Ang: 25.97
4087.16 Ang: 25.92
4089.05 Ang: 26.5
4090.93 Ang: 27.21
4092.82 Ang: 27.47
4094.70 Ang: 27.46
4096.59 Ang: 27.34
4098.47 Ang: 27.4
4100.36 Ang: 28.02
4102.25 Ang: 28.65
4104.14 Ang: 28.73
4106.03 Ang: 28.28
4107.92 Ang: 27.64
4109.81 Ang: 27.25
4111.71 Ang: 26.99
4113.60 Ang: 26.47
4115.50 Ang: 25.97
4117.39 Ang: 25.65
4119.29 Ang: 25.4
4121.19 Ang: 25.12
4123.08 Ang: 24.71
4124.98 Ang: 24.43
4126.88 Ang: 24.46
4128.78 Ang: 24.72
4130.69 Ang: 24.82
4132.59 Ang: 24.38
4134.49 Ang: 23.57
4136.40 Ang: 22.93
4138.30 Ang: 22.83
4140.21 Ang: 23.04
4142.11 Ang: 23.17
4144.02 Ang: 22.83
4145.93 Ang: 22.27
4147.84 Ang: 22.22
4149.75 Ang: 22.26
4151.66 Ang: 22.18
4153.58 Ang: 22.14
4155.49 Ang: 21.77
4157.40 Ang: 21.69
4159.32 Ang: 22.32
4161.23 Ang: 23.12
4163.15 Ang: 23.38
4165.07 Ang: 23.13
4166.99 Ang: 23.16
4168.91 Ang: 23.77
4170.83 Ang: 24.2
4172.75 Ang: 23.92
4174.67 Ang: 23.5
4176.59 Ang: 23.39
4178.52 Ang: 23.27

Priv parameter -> 31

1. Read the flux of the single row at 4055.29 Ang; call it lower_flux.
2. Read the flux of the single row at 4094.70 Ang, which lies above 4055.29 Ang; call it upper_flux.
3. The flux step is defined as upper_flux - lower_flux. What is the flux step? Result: 3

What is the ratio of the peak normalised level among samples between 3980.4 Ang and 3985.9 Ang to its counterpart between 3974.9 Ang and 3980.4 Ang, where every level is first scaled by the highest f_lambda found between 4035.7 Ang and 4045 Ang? 0.99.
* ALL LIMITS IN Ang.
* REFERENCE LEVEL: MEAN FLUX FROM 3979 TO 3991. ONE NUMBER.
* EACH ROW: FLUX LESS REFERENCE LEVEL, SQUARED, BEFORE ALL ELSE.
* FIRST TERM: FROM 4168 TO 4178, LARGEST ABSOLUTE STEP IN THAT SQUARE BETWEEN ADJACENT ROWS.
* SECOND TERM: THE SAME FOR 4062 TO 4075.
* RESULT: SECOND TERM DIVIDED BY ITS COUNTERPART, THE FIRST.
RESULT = 0.64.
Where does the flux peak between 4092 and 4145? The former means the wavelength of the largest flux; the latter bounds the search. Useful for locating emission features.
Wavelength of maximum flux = 4104.14 Ang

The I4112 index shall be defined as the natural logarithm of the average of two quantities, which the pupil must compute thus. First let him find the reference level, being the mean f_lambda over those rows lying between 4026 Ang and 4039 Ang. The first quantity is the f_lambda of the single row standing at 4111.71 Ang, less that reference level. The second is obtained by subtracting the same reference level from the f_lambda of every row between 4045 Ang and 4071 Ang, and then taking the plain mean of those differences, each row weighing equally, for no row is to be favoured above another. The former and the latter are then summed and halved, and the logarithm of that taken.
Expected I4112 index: 0.8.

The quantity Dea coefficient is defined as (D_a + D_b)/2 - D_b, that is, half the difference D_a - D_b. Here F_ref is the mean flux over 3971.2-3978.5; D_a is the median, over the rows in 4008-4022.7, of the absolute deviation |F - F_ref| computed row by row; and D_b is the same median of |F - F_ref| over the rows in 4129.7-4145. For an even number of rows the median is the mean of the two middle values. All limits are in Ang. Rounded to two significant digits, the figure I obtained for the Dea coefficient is -0.39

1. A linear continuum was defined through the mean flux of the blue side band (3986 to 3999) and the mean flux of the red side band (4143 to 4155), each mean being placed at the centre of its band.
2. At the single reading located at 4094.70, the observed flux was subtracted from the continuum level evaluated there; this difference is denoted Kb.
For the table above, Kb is -4.5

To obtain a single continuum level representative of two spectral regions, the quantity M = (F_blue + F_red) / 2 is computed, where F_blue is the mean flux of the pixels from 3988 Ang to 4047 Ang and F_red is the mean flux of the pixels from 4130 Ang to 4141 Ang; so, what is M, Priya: 23.6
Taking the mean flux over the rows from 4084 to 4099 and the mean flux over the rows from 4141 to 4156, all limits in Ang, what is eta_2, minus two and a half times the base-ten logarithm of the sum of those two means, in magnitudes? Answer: -4.23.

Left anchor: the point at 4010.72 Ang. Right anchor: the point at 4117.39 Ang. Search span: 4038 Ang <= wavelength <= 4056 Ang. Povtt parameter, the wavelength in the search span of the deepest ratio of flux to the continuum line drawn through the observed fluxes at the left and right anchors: 4047.83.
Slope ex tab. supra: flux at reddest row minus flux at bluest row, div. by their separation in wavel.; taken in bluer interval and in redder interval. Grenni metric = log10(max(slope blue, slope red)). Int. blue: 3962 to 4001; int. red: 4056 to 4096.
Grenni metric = -1.07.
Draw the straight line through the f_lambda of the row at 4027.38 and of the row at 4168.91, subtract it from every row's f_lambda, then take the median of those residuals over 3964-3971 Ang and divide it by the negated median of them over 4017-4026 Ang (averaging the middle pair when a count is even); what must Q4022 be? -46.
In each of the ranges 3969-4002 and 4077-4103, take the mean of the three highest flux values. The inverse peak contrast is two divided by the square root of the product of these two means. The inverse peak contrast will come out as 0.073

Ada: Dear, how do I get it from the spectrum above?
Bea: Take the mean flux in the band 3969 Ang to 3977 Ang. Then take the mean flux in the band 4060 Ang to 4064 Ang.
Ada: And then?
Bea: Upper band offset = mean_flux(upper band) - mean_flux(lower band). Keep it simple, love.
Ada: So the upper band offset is -2.8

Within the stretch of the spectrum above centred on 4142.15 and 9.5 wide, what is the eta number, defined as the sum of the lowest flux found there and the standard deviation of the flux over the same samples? 22.6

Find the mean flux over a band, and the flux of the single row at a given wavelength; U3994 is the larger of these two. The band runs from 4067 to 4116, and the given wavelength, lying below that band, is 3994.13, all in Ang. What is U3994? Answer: 26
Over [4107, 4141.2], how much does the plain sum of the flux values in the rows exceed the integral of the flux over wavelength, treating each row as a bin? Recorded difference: -405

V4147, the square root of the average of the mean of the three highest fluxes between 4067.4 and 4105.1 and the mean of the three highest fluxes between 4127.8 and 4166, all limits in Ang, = 5.15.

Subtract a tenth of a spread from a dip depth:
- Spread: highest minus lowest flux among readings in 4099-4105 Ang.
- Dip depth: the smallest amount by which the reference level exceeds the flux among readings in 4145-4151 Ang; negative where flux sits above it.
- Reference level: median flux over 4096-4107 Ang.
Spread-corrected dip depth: 5.8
